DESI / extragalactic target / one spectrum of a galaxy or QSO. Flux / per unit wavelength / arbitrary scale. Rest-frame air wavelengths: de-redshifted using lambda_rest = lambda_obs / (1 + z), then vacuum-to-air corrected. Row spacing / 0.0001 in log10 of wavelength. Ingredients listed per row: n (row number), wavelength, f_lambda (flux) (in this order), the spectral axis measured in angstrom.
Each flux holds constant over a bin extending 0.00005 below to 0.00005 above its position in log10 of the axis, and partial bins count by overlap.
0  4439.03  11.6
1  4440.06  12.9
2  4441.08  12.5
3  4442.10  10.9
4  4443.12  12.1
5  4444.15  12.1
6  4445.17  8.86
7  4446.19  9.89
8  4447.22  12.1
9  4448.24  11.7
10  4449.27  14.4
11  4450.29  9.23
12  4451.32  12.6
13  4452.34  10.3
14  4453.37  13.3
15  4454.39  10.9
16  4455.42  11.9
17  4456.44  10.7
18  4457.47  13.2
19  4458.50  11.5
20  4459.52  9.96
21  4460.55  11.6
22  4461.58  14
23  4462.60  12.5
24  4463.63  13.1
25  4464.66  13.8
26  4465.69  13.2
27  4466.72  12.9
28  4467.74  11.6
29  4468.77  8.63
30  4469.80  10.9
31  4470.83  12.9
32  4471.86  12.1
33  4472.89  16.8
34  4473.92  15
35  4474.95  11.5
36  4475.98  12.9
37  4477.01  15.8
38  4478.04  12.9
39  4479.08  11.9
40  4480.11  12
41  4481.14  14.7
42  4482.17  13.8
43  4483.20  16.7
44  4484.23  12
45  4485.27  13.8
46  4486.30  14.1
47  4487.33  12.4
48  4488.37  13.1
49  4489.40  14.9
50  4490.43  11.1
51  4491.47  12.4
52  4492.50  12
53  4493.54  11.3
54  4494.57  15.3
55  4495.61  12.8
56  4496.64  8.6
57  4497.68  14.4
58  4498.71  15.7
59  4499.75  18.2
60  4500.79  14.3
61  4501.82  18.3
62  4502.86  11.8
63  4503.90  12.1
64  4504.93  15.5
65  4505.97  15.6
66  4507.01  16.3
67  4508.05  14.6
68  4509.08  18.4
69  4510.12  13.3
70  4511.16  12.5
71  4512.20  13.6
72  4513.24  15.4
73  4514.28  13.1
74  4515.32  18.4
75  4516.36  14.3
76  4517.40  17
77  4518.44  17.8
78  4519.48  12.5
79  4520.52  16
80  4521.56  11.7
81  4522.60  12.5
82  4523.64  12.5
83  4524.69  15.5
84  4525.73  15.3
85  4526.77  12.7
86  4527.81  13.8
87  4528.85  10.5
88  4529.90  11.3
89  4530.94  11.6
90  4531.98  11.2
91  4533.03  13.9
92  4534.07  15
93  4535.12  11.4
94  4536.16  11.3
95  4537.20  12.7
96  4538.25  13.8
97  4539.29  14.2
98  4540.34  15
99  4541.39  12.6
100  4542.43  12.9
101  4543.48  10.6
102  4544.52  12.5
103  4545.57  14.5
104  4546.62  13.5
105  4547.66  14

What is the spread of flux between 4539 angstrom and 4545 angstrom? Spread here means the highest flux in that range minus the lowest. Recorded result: 4.4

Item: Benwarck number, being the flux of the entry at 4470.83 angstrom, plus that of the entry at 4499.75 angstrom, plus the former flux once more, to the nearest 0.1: 44.0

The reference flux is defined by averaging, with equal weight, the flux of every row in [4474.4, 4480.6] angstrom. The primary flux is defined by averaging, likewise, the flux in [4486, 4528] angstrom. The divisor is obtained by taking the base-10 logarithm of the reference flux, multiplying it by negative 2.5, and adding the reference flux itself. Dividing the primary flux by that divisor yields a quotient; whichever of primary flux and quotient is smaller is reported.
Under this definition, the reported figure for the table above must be 1.41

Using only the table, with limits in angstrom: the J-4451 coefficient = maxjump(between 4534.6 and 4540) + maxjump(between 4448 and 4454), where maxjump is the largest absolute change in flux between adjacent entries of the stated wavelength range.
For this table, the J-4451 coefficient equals 6.6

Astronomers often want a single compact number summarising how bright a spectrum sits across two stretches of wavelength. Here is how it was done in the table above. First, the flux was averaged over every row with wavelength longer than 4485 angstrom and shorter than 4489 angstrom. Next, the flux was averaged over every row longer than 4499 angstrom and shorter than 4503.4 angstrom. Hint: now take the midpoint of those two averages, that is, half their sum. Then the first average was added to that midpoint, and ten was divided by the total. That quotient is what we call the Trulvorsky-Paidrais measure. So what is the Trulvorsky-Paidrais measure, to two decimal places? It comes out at 0.36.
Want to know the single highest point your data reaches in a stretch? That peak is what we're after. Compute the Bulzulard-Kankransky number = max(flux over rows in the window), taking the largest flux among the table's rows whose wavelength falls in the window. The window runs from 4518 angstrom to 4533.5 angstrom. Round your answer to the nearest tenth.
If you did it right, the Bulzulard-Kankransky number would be 17.8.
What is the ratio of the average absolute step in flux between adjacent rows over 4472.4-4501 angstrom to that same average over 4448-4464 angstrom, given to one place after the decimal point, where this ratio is 1.0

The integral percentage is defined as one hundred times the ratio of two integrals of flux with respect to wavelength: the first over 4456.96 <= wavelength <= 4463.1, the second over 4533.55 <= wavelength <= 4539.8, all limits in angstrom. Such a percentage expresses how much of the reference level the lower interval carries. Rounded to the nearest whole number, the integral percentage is 91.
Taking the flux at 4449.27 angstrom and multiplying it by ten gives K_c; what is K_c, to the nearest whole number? 144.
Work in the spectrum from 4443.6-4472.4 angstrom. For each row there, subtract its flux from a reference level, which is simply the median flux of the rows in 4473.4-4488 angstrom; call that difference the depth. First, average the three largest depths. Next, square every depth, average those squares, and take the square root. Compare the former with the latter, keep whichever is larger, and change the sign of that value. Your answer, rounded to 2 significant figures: -4.4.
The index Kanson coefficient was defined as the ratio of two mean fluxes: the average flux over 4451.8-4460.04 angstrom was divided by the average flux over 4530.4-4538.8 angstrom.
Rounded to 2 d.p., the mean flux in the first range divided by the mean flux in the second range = 0.91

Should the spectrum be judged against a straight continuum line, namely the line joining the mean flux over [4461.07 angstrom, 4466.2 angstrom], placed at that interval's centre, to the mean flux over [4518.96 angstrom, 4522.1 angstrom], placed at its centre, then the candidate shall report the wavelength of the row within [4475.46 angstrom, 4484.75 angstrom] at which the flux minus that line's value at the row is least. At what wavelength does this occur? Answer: 4479.08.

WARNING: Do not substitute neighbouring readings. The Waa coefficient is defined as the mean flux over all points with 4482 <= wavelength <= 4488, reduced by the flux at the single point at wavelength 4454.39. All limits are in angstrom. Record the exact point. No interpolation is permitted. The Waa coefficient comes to 2.9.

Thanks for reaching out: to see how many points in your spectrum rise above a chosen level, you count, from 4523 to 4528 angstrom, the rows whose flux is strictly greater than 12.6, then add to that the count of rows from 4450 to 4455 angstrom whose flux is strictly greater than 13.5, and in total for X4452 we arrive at 4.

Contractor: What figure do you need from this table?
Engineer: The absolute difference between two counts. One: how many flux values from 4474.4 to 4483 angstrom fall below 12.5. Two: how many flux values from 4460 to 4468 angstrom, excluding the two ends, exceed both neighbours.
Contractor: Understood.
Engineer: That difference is 1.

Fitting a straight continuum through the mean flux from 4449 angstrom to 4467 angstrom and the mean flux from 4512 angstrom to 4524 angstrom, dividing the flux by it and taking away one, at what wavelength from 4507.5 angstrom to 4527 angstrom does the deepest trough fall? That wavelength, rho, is 4521.56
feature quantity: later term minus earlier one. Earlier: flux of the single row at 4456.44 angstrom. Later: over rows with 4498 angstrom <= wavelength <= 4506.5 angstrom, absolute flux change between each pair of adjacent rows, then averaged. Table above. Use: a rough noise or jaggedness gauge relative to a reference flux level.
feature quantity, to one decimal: -7.7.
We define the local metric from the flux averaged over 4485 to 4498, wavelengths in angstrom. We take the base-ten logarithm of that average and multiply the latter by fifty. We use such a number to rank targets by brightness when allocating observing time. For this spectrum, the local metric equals 55.3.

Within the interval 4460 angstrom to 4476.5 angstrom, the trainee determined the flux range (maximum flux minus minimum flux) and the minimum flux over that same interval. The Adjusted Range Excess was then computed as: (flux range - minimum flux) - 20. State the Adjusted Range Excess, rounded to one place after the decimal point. -20.5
